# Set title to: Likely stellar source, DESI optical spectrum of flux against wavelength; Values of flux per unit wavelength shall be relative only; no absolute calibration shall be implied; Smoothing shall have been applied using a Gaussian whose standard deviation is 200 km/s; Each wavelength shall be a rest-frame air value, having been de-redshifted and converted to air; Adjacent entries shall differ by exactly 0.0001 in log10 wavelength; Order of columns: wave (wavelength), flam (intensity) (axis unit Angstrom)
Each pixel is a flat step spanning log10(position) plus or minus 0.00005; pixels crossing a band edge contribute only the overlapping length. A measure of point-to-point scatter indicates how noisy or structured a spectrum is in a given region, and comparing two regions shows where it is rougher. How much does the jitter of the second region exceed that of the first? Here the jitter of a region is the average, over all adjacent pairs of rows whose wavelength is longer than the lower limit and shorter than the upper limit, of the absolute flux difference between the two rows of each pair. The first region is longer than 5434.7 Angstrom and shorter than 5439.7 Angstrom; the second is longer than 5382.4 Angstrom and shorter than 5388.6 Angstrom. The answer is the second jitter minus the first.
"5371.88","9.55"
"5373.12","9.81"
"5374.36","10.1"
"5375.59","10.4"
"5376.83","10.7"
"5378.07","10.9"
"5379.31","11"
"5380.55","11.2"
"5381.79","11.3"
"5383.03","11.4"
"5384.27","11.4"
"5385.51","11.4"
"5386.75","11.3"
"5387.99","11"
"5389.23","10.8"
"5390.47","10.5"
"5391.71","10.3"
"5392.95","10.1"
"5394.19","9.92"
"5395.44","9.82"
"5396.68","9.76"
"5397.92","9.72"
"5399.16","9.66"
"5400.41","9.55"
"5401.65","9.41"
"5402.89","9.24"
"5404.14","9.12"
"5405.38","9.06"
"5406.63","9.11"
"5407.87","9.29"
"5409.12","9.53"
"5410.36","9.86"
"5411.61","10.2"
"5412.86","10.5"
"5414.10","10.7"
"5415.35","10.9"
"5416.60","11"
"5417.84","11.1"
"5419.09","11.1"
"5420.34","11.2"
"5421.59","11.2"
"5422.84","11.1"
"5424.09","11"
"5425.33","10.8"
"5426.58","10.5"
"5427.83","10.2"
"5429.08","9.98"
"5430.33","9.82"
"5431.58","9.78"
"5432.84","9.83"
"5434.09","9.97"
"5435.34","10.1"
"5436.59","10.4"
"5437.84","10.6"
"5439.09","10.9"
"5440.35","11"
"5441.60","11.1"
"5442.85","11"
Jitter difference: -0.17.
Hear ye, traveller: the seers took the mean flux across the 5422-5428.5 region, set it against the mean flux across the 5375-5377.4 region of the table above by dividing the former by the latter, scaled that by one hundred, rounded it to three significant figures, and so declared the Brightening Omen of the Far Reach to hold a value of 102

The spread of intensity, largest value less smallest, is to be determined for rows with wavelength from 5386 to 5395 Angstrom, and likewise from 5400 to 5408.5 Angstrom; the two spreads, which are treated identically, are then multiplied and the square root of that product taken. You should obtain 0.82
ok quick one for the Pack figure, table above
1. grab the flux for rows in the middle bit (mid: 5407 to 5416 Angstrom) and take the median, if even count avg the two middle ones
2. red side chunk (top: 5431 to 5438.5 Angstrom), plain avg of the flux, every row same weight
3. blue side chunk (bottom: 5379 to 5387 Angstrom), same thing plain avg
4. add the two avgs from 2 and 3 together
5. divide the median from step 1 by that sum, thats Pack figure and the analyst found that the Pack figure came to 0.48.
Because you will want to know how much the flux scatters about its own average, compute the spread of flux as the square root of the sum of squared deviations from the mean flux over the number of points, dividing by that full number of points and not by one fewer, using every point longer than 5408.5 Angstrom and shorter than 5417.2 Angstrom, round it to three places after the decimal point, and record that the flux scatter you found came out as 0.507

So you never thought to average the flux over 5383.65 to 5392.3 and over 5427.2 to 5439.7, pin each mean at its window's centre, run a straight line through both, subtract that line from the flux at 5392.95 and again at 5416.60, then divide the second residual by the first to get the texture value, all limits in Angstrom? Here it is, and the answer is -0.7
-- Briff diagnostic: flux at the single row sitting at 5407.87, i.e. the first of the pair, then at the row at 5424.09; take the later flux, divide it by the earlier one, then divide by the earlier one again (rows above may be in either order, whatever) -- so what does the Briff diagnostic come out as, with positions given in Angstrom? 0.127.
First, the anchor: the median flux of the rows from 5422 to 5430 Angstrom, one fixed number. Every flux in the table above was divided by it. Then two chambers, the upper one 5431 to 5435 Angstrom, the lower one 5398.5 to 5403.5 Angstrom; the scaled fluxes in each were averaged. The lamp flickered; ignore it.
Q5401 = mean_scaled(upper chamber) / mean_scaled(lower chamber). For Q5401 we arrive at 1.04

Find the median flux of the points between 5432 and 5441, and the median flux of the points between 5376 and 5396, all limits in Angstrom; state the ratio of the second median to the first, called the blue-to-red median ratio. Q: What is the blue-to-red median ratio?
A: 1.05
